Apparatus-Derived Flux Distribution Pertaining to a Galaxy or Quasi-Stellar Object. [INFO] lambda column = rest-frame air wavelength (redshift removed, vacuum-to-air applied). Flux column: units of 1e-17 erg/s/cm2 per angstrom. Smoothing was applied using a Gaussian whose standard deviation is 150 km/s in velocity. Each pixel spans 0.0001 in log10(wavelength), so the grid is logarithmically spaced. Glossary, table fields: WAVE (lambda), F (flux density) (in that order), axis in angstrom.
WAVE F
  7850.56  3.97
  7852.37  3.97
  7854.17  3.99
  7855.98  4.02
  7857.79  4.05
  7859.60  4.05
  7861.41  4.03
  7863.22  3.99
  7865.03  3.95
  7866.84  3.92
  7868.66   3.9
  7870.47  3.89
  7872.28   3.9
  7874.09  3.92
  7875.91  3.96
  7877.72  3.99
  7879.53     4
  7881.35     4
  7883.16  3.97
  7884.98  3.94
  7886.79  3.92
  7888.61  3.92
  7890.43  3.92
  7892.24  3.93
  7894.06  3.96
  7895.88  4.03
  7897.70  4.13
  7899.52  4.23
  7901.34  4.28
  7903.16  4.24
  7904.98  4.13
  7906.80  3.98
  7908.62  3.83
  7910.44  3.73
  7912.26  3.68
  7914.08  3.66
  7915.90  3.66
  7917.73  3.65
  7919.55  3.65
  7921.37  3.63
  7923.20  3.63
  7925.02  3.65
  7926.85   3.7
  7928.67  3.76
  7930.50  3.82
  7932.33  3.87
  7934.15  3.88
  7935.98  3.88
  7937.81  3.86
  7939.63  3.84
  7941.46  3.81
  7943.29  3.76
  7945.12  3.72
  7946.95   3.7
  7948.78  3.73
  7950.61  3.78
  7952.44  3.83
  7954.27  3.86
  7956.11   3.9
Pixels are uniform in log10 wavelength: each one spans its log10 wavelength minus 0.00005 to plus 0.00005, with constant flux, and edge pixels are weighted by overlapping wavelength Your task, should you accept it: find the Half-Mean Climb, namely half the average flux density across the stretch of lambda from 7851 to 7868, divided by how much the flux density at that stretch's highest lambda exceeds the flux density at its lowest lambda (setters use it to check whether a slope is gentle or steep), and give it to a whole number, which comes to -40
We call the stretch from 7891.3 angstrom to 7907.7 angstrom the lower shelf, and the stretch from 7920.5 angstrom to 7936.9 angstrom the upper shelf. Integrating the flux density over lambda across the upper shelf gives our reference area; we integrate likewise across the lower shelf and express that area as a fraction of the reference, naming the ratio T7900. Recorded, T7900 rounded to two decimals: 1.09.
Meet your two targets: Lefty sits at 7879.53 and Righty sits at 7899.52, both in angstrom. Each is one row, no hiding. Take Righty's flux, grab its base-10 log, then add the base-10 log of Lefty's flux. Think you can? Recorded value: 1.23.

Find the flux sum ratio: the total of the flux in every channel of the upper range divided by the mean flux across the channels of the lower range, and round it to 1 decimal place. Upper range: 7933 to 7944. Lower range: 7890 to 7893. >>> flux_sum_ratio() 5.9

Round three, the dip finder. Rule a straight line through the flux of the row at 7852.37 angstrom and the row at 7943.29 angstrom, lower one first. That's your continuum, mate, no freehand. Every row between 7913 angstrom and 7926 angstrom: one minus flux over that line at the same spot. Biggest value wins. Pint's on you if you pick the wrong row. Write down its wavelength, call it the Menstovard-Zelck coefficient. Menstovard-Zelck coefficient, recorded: 7921.37 angstrom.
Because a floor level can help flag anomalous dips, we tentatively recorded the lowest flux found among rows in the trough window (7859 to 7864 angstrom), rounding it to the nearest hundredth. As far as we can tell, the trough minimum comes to 3.99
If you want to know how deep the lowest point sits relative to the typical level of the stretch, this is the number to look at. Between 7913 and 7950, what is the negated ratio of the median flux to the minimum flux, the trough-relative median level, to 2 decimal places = -1.03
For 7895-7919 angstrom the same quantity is -1.09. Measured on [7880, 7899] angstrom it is -1.01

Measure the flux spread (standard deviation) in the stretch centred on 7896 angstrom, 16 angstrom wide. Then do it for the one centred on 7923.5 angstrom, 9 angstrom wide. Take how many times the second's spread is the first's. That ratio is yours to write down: 0.2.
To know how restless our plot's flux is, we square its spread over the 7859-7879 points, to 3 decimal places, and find 0.003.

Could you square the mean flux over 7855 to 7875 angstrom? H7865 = 15.7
